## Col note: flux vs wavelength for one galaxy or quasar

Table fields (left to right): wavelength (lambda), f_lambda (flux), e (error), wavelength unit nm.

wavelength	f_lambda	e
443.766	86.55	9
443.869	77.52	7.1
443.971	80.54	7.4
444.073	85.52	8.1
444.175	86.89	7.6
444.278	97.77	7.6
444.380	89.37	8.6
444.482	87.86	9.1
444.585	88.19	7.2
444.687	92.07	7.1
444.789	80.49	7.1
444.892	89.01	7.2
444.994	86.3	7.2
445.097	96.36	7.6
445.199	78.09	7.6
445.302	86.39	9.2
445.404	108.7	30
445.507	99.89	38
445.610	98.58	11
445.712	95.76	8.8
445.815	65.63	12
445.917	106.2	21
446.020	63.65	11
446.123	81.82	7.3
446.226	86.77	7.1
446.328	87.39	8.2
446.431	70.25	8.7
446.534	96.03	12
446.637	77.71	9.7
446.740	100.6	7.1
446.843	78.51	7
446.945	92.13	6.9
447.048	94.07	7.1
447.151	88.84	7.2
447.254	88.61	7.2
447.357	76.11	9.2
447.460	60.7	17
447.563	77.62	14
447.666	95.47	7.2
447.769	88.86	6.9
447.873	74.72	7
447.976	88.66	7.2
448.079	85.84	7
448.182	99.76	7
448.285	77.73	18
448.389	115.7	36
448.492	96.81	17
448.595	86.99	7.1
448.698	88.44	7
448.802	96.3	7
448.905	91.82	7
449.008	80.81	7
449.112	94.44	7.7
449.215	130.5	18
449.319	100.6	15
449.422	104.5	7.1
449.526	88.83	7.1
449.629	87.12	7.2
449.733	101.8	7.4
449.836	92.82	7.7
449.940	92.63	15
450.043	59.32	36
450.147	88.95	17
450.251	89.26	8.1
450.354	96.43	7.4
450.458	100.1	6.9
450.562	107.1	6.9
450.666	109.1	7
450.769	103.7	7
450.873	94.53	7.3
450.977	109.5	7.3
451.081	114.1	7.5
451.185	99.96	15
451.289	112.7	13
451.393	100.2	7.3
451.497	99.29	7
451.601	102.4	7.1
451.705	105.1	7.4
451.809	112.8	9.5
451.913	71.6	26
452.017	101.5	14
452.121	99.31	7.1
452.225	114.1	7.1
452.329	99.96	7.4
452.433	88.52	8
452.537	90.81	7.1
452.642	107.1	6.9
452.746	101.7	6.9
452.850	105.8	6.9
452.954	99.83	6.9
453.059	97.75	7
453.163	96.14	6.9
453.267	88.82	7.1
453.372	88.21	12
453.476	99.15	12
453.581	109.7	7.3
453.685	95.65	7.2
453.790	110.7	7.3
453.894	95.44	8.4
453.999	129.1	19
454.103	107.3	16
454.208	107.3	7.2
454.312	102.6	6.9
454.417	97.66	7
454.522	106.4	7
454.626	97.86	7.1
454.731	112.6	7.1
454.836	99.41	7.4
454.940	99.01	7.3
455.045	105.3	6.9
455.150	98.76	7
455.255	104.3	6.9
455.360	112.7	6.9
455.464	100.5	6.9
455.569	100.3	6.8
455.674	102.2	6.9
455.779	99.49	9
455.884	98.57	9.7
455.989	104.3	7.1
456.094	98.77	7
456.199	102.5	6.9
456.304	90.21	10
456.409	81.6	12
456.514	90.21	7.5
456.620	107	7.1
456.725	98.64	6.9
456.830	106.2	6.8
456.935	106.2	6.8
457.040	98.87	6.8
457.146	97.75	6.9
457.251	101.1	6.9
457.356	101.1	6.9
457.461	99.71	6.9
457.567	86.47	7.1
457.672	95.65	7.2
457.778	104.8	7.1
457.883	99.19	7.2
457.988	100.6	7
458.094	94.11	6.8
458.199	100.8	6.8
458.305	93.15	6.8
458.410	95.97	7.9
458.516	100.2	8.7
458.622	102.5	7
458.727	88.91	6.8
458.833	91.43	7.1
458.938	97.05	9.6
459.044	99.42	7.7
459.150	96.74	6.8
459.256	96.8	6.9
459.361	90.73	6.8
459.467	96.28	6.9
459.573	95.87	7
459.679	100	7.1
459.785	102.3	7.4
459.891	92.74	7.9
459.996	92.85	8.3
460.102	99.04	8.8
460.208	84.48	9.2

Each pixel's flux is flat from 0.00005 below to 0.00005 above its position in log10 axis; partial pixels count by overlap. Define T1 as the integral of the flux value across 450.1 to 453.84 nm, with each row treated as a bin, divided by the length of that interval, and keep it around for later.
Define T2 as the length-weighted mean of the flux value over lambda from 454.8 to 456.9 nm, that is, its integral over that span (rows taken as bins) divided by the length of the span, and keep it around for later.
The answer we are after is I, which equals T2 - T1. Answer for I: 0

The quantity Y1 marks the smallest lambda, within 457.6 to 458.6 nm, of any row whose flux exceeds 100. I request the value 457.778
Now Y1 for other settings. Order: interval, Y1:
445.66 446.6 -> 445.917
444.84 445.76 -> 445.404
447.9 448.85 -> 448.389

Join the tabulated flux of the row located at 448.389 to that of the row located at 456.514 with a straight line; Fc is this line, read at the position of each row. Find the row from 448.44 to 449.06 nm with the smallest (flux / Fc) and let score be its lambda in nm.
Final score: 449.008 nm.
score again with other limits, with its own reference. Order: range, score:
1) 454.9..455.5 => 454.940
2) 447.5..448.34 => 447.873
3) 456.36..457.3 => 456.409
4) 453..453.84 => 453.372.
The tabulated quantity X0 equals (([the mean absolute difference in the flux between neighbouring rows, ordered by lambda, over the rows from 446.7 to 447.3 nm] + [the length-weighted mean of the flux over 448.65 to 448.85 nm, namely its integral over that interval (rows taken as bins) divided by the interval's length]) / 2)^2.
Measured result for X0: 2534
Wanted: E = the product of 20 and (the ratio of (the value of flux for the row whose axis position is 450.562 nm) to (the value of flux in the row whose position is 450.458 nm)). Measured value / 21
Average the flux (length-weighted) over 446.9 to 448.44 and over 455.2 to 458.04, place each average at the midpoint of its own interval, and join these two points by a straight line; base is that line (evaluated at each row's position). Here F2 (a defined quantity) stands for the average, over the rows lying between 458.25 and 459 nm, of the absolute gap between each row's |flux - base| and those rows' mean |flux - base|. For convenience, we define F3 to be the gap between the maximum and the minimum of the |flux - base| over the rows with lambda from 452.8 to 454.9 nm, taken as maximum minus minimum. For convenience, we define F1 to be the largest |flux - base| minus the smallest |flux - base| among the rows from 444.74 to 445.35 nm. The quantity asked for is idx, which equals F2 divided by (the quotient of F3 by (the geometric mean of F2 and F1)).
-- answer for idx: 0.7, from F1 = 11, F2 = 3.8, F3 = 33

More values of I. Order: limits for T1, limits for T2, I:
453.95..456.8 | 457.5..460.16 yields -5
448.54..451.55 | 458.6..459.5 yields -2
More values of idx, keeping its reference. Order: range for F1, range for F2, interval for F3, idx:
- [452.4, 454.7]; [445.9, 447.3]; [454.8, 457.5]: 4.2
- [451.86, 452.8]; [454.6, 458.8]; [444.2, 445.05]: 2.5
